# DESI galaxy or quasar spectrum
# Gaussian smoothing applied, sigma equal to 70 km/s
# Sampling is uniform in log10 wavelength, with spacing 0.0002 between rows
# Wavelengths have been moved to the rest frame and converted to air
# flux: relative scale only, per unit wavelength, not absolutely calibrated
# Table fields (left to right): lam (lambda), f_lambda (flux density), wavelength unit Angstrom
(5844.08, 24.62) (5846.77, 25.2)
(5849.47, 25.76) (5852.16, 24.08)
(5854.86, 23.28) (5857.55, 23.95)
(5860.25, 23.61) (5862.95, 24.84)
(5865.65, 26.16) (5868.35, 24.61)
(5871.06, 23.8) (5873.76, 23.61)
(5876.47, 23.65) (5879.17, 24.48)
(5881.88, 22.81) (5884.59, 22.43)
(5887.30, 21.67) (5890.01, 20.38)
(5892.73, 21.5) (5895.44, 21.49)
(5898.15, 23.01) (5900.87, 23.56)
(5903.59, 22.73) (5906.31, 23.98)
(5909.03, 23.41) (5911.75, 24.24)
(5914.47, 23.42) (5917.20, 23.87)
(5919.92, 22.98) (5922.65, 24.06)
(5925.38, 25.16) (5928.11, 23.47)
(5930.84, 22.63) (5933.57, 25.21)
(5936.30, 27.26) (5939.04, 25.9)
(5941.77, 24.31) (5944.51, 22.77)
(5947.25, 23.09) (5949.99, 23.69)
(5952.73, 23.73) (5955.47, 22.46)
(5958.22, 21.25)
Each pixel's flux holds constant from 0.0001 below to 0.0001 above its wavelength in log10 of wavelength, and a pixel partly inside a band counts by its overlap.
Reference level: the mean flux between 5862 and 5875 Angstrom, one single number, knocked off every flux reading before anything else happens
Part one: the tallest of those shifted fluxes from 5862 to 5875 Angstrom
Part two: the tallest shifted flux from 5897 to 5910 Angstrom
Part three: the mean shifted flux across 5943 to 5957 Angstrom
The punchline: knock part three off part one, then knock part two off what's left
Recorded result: 3.6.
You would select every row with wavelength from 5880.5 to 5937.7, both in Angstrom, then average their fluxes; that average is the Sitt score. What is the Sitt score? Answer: 23.3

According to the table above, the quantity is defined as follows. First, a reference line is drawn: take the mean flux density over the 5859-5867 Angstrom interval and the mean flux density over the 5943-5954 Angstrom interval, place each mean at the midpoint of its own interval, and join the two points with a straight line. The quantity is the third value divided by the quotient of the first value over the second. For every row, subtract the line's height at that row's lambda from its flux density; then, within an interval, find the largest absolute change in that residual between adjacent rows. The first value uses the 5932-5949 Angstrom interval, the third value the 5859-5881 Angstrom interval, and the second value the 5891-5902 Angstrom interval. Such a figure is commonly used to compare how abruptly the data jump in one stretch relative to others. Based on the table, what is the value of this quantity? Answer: 1.1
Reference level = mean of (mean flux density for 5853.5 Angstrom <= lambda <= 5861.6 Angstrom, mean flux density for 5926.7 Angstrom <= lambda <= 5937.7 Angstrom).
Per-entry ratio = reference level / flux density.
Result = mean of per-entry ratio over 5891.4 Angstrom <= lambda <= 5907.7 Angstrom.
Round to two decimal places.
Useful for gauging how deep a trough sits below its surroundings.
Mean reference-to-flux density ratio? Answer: 1.06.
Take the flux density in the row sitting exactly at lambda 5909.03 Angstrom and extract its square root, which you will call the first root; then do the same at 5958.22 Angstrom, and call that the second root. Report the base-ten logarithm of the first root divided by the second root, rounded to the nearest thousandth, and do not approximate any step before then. 0.021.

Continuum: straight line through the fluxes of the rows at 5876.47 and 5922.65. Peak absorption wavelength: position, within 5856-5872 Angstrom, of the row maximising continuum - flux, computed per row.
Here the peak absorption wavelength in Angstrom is 5860.25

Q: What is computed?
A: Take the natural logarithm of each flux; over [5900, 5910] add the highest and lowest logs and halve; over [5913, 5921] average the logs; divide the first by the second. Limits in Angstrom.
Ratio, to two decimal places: 1.00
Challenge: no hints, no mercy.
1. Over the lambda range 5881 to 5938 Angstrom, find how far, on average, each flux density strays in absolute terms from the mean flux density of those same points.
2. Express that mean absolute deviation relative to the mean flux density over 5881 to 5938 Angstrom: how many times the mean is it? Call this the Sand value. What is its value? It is 0.046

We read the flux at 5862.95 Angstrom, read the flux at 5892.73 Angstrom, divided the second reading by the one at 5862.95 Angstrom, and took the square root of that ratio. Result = 0.93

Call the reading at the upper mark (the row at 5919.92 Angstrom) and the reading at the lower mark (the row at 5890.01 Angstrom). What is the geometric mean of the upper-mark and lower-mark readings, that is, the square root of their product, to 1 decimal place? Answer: 21.6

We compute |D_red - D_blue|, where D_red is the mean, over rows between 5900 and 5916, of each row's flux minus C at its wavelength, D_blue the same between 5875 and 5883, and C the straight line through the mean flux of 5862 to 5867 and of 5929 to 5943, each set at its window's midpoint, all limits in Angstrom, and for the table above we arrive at 0.1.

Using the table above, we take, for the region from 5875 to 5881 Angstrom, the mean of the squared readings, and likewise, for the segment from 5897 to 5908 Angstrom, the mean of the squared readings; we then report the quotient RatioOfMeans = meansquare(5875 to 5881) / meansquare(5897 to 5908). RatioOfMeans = 1.06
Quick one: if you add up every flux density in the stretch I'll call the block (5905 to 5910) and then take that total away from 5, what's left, -42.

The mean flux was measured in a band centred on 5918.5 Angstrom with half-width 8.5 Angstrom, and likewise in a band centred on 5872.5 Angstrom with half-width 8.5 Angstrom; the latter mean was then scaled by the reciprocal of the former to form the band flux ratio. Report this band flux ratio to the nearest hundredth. 1.02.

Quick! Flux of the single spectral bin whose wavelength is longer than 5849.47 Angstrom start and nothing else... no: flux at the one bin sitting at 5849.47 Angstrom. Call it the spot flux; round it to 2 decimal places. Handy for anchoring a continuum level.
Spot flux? 25.76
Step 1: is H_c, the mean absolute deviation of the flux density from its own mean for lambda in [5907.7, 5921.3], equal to 0.38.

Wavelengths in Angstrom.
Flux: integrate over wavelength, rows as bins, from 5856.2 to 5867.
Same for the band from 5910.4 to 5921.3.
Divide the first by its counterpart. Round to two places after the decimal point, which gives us 1.03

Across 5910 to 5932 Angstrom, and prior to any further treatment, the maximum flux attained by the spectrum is 25.16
